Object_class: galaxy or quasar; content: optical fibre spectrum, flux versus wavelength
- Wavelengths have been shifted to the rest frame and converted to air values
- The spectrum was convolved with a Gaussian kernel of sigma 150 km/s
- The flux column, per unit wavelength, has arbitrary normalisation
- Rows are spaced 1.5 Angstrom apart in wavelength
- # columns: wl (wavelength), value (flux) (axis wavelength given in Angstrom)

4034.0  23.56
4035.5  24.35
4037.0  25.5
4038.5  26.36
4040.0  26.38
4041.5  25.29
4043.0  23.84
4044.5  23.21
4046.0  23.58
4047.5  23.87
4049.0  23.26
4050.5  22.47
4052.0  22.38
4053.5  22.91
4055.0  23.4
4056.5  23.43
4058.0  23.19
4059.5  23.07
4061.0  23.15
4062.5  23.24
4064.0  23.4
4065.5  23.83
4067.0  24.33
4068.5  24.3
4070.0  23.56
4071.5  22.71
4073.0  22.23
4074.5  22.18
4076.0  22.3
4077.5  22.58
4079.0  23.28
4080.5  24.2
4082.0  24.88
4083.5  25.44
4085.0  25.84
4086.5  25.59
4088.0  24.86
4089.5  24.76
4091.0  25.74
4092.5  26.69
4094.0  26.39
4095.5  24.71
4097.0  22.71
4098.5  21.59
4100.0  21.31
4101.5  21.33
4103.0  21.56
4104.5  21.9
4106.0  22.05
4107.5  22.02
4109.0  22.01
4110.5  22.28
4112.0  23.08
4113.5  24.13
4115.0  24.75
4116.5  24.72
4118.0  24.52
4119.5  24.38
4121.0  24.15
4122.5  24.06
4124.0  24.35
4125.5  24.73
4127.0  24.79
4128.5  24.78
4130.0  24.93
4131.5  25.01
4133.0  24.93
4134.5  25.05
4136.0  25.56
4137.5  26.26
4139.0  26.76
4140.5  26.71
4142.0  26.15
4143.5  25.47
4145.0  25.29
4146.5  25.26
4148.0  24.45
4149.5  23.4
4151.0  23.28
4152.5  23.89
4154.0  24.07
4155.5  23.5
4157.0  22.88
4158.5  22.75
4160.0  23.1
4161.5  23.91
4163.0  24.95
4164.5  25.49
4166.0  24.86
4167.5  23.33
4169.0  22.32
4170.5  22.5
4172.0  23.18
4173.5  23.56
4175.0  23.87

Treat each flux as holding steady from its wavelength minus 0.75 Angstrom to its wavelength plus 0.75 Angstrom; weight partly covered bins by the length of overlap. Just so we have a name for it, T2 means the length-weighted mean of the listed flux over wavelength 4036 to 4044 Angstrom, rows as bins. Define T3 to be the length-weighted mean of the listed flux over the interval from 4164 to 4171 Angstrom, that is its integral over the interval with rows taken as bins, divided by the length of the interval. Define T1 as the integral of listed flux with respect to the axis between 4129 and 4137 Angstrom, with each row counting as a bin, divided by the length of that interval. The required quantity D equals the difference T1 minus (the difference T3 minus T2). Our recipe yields 27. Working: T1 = 25.1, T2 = 25.4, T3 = 23.7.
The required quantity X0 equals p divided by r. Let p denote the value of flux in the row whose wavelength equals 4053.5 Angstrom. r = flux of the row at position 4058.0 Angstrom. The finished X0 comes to 0.99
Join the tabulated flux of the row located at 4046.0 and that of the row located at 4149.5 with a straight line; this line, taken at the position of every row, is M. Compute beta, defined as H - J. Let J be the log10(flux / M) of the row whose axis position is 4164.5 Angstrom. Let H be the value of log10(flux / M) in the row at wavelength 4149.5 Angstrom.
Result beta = -0.04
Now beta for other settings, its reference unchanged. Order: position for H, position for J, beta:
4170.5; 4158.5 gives 0.00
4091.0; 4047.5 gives 0.03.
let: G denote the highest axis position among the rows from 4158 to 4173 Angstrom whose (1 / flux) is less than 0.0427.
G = 4166.0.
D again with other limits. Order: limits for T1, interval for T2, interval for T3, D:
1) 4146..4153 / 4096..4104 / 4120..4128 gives 21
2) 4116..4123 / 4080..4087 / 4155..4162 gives 26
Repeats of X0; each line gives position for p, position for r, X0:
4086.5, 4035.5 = 1.05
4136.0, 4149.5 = 1.09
